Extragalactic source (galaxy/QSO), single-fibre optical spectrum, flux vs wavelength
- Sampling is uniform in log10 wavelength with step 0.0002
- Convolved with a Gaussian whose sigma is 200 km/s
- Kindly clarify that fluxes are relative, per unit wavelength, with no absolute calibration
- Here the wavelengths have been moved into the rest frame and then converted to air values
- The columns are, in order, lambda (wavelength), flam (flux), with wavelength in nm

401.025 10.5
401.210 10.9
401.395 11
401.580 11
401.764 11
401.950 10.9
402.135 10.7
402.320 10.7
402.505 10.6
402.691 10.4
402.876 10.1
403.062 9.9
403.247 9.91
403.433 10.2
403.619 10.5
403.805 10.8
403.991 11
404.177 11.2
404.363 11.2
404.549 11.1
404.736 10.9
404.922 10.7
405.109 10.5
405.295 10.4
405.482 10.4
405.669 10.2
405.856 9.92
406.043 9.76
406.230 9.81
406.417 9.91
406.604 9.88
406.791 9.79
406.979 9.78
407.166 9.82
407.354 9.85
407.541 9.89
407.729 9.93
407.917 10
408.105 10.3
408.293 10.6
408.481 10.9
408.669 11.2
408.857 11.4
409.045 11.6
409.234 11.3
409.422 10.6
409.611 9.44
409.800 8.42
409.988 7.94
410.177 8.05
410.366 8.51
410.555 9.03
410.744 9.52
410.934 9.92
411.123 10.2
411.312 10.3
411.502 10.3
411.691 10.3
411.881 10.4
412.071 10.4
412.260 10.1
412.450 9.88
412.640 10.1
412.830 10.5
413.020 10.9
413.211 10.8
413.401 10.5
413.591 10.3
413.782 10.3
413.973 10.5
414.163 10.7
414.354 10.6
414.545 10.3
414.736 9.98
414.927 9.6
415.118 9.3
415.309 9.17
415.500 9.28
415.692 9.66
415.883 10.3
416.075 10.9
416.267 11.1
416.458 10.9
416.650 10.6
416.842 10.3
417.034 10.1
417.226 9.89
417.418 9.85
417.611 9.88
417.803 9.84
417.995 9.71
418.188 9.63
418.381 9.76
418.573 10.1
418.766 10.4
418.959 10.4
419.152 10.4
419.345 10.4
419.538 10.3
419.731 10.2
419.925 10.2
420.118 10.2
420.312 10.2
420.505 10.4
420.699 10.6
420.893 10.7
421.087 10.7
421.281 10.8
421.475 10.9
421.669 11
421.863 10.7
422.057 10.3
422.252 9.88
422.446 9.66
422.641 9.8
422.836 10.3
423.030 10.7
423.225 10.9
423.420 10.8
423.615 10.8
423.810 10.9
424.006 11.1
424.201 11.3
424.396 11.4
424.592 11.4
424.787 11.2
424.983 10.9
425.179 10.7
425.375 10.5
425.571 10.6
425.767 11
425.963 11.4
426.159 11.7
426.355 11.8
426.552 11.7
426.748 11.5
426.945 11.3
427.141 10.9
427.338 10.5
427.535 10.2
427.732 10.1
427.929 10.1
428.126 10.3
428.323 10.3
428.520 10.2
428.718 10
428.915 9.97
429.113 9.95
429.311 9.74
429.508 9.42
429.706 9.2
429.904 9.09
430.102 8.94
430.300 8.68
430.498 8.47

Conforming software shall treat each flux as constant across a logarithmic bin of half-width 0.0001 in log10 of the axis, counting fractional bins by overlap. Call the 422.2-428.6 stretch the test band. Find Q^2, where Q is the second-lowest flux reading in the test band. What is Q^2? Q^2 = 96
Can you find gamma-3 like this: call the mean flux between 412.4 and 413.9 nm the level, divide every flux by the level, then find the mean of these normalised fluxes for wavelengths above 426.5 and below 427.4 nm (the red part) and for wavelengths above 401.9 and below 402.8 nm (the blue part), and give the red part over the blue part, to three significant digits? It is 1.05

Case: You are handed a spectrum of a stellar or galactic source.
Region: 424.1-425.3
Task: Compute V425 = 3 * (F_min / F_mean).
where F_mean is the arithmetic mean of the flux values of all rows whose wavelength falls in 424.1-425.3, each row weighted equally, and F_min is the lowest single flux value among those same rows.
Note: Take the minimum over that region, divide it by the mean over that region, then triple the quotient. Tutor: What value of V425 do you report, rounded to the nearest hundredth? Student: 2.88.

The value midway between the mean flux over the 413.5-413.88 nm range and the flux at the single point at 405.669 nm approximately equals 10.2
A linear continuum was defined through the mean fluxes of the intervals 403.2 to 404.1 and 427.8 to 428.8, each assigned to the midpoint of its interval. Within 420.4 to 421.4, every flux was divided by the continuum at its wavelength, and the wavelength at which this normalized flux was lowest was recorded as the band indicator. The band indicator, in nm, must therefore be 420.505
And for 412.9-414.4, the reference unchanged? 413.591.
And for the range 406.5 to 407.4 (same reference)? 406.979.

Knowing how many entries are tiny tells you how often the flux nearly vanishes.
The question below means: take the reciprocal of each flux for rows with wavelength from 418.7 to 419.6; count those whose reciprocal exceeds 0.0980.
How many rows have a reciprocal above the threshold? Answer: 0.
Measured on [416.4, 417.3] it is 2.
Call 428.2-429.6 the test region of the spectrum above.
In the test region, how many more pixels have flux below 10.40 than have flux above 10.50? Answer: 7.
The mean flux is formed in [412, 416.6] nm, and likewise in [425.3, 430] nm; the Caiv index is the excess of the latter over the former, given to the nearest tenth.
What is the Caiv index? 0.2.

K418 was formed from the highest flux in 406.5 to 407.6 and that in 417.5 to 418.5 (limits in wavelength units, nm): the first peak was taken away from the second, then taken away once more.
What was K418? -9.9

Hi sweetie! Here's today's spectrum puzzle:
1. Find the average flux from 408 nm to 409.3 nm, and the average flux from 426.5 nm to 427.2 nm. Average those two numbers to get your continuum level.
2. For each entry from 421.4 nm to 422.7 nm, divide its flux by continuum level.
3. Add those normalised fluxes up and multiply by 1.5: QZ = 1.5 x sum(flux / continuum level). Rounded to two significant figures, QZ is 9.7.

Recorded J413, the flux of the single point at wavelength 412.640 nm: 10.1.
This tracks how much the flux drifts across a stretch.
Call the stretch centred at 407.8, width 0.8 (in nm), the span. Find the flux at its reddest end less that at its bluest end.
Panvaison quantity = 0.4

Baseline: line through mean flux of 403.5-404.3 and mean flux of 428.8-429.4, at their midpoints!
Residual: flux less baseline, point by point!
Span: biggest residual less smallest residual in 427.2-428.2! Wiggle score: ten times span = 3.8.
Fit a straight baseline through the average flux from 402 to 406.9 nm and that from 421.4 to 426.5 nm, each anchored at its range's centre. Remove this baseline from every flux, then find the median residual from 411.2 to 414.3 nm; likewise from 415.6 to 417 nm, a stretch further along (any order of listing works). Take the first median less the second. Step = -0.14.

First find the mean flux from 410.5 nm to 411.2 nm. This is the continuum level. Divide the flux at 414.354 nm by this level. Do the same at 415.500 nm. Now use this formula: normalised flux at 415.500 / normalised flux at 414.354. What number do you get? 0.88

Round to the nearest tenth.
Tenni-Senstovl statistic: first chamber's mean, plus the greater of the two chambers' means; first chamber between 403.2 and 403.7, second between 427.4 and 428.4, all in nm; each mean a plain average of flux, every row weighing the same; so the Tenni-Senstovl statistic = 20.4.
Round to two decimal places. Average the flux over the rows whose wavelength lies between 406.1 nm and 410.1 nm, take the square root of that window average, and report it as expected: 3.18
